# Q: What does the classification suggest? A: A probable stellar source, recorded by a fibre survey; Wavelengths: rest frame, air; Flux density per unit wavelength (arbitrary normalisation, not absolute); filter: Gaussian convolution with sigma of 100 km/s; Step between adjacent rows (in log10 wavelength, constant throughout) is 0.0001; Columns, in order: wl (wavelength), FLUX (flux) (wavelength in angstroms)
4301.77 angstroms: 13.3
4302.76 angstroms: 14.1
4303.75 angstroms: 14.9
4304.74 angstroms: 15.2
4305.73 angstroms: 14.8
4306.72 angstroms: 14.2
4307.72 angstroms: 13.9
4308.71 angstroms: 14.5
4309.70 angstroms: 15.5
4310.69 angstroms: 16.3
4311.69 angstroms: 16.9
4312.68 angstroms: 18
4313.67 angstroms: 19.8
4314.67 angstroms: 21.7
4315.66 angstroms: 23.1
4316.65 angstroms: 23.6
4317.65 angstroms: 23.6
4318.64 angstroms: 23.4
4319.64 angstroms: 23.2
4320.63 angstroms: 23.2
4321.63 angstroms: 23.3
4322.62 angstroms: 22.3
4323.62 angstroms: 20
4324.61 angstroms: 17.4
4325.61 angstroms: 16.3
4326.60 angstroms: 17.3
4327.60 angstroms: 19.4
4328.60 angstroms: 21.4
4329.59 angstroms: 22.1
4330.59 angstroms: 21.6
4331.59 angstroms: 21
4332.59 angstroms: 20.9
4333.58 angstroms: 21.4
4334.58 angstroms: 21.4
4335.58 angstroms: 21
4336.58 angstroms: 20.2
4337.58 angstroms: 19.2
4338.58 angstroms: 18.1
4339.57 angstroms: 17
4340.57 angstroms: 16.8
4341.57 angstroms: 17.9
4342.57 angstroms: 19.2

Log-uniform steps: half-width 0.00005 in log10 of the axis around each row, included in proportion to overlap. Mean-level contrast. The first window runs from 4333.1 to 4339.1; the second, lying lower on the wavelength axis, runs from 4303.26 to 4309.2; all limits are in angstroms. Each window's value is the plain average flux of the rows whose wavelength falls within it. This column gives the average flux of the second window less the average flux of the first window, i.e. -6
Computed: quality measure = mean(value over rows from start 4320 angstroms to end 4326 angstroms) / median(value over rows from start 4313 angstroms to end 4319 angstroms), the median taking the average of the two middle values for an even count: 0.88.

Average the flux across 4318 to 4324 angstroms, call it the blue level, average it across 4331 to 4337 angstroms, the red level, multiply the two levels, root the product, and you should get 21.8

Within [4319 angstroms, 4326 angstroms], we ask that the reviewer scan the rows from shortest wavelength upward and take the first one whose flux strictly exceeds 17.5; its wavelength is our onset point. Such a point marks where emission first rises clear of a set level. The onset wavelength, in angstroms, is 4319.64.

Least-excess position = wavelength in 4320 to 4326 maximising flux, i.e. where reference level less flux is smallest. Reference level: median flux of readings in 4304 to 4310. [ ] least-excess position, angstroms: 4321.63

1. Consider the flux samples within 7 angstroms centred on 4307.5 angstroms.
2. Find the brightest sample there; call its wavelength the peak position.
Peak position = 4310.69 angstroms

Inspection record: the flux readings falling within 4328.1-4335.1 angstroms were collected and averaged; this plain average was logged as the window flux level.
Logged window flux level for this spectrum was 21.4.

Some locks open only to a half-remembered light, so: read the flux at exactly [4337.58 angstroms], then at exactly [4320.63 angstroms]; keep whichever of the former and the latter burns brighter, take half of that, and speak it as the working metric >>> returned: 11.6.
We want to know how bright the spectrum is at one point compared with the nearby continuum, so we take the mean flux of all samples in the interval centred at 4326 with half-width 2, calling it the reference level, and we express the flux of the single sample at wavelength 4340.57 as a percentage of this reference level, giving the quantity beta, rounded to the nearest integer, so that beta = 95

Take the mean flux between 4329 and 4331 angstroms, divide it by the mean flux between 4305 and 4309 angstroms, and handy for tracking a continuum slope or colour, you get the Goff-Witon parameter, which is 1.52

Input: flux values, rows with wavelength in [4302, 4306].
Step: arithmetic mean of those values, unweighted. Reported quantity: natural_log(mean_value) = 2.69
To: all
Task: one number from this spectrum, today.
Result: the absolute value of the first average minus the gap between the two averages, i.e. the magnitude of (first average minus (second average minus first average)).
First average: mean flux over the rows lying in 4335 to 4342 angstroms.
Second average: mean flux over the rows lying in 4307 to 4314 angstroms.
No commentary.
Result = 21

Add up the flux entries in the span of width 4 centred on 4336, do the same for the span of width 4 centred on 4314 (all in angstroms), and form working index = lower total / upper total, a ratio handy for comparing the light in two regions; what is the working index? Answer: 1.01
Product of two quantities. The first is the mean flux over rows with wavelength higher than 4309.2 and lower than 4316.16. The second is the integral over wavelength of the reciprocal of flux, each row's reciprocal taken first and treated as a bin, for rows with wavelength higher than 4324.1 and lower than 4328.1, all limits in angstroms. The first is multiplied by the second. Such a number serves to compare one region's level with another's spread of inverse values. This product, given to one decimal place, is 4.3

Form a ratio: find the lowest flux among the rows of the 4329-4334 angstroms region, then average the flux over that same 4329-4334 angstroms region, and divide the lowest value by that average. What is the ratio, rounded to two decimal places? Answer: 0.98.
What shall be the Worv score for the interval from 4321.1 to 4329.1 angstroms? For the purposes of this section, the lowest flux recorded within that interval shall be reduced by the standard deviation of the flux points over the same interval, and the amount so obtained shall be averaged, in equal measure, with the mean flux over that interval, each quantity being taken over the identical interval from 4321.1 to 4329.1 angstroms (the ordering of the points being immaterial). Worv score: 17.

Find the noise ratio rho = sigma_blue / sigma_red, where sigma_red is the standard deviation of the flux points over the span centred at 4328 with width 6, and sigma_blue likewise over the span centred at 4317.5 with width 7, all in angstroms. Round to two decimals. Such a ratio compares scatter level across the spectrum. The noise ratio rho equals 0.27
